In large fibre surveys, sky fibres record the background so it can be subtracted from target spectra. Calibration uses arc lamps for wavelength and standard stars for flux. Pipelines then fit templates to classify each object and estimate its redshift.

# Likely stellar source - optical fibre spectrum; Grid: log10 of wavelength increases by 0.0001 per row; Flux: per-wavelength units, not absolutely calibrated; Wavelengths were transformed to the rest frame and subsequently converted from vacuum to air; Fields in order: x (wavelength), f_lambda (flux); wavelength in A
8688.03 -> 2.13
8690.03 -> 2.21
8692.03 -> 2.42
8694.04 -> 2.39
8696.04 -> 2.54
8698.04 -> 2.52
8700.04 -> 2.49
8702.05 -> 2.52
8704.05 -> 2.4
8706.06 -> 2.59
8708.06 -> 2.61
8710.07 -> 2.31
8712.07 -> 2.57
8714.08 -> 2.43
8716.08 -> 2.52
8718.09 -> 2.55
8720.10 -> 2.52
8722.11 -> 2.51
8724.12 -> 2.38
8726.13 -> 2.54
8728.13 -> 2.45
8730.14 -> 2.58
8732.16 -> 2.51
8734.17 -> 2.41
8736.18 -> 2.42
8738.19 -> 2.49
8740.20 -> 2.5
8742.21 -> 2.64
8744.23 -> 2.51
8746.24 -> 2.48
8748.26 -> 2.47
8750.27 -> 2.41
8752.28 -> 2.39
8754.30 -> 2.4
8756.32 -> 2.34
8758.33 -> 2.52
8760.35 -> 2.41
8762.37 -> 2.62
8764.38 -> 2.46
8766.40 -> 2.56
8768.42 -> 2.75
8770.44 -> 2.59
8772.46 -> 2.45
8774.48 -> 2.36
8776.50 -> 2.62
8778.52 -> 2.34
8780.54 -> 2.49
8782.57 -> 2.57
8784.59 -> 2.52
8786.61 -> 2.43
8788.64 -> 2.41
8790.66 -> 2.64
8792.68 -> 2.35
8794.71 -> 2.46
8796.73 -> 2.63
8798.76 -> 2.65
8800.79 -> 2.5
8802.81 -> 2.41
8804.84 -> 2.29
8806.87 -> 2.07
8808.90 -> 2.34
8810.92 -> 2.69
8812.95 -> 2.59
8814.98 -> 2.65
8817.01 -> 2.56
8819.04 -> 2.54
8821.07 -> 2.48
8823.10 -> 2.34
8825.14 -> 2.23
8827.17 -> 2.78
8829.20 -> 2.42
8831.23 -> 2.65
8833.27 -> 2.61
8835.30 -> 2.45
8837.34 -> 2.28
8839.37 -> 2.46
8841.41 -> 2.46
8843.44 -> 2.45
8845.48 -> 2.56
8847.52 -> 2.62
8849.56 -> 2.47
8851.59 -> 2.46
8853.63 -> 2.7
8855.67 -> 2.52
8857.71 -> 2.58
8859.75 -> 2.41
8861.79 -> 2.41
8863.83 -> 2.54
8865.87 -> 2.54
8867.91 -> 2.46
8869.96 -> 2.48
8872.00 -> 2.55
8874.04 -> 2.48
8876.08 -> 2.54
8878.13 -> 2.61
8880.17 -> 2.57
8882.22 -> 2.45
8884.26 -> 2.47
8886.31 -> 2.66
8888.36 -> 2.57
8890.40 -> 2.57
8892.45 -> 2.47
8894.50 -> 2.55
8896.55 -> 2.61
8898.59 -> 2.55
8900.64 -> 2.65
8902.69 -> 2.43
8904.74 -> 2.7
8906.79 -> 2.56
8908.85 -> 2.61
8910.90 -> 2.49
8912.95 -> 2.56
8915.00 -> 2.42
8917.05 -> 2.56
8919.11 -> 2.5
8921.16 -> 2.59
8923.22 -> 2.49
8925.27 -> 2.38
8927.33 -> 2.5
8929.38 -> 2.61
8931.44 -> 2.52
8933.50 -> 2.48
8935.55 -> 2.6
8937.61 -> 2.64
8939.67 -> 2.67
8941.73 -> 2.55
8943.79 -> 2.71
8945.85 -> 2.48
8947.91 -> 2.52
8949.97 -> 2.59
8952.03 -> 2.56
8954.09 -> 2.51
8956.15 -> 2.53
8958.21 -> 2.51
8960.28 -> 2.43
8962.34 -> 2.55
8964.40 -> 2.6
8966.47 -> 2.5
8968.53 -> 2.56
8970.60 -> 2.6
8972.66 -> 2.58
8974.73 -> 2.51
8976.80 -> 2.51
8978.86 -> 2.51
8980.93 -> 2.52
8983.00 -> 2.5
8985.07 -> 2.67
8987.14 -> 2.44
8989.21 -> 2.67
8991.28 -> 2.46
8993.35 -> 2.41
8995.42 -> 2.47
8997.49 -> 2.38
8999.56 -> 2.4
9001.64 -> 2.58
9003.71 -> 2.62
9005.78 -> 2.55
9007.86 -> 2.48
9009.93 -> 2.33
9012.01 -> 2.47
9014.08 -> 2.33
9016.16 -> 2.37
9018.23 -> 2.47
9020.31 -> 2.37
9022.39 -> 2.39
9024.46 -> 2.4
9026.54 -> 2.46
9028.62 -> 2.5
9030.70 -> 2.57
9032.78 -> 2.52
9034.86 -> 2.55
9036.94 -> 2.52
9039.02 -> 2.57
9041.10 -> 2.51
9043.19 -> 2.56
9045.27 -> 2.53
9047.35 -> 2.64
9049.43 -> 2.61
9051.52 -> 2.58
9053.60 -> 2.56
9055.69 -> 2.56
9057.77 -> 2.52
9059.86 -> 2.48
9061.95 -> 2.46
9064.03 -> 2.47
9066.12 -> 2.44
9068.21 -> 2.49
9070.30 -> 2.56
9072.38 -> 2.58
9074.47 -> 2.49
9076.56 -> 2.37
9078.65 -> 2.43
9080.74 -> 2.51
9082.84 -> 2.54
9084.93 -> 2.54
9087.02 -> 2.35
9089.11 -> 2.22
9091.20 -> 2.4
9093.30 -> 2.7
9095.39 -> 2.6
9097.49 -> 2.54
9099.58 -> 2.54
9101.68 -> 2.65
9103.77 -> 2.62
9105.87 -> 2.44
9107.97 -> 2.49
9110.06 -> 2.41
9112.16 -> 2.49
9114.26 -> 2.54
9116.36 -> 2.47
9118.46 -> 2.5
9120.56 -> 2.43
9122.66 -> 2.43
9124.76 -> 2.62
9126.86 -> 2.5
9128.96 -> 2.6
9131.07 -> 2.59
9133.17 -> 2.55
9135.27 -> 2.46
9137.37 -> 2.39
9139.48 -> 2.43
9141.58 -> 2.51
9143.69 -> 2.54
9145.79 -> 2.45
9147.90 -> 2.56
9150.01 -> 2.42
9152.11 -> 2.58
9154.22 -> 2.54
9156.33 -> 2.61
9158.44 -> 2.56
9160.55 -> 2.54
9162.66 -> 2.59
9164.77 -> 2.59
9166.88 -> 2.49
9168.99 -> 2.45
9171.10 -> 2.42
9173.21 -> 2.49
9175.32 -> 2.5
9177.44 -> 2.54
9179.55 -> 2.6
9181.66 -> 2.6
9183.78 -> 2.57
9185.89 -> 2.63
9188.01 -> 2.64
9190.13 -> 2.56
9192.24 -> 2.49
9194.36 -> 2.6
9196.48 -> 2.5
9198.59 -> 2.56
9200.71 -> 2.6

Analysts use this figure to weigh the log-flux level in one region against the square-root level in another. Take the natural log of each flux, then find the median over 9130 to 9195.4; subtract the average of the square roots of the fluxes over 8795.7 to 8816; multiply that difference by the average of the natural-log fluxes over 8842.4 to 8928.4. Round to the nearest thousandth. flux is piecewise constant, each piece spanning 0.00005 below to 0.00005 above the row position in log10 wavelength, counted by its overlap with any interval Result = -0.596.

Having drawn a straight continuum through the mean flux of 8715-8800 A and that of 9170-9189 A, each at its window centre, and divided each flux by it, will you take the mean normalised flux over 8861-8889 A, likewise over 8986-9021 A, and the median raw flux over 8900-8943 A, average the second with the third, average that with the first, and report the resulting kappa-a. 1.39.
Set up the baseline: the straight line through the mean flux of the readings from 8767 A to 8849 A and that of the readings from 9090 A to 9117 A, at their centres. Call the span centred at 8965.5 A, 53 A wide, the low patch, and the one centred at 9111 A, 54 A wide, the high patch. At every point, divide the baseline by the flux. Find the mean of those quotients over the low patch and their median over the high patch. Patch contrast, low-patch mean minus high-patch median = -0.026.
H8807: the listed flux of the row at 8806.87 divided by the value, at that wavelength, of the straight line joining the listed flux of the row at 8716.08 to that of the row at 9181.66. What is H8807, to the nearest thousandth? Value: 0.816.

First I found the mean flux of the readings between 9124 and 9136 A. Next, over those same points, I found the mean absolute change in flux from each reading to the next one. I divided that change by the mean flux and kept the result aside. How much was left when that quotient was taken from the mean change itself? 0.044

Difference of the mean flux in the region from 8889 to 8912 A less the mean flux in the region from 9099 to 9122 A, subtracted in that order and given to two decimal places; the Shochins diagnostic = 0.06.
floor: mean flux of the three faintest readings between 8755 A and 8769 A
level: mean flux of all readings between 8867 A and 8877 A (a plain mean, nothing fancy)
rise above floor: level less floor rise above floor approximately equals 0.099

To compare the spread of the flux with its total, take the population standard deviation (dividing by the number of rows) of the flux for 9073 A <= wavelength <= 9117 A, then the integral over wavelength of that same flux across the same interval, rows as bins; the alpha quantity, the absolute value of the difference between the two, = 110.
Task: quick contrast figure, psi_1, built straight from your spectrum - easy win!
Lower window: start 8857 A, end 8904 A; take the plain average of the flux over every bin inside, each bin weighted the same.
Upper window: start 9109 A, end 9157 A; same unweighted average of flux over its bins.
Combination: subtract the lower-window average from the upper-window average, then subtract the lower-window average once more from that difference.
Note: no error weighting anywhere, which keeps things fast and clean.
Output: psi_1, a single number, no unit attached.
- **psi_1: -2.55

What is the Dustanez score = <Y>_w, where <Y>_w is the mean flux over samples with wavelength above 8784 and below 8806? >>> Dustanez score 2.48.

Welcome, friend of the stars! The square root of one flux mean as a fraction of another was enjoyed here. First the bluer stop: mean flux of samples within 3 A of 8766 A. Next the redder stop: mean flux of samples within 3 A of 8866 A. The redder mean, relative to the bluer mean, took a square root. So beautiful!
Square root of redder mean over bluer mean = 0.99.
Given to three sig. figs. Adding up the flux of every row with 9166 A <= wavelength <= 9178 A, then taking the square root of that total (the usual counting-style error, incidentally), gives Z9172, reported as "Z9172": 3.86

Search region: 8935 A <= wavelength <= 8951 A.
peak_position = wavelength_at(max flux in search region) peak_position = 8943.79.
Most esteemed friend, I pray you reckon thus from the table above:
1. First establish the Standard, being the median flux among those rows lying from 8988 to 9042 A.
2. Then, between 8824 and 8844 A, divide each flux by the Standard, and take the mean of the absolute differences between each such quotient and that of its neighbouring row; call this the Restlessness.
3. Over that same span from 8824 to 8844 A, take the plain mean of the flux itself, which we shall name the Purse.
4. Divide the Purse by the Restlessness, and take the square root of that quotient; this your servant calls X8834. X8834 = 5.7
